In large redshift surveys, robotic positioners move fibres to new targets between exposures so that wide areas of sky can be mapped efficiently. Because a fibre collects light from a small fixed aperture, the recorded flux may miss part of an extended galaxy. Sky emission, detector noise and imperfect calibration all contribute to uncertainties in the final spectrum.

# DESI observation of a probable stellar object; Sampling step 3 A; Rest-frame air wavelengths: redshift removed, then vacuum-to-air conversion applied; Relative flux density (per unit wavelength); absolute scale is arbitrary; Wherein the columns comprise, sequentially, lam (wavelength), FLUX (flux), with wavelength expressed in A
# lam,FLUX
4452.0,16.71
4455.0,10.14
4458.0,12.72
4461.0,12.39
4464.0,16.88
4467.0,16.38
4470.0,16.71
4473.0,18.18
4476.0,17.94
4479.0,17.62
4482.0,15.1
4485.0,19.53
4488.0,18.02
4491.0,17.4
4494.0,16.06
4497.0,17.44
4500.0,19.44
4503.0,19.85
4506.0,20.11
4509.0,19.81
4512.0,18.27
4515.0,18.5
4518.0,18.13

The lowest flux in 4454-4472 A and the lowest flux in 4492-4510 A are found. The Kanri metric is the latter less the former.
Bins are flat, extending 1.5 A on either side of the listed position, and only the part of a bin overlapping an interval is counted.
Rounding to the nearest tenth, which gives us 5.9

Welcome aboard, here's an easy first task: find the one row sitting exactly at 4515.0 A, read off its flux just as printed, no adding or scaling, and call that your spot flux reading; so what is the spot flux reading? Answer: 18.5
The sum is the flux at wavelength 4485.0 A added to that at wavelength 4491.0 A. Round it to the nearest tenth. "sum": 36.9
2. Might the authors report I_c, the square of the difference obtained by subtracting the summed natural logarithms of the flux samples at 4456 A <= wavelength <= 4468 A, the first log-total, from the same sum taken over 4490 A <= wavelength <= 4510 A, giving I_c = 95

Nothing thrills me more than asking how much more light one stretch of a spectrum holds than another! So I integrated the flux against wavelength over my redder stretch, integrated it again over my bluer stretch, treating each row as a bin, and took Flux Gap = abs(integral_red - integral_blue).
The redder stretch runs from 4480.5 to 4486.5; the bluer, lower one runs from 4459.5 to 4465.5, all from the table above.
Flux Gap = 16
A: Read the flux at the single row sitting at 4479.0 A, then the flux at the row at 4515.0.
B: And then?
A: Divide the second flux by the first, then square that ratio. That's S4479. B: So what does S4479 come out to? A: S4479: 1.10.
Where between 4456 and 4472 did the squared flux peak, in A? 4464.0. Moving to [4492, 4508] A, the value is 4506.0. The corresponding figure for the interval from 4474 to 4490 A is 4485.0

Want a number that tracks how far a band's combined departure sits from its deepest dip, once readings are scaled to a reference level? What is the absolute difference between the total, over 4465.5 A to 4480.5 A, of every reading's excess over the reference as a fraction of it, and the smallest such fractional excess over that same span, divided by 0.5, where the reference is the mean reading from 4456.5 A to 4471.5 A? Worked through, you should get 1.4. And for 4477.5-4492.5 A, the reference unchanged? 1.7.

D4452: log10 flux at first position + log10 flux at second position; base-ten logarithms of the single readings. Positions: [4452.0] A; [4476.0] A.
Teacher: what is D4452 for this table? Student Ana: 2.48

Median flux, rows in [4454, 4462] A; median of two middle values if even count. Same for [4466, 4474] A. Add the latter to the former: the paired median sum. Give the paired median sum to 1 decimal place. 29.1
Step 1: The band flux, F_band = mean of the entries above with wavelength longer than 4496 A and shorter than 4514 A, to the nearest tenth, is 19.2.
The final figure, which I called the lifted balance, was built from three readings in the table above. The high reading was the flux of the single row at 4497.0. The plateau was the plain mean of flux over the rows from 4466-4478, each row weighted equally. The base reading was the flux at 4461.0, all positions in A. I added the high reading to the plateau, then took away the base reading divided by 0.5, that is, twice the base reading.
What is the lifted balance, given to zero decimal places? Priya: 10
